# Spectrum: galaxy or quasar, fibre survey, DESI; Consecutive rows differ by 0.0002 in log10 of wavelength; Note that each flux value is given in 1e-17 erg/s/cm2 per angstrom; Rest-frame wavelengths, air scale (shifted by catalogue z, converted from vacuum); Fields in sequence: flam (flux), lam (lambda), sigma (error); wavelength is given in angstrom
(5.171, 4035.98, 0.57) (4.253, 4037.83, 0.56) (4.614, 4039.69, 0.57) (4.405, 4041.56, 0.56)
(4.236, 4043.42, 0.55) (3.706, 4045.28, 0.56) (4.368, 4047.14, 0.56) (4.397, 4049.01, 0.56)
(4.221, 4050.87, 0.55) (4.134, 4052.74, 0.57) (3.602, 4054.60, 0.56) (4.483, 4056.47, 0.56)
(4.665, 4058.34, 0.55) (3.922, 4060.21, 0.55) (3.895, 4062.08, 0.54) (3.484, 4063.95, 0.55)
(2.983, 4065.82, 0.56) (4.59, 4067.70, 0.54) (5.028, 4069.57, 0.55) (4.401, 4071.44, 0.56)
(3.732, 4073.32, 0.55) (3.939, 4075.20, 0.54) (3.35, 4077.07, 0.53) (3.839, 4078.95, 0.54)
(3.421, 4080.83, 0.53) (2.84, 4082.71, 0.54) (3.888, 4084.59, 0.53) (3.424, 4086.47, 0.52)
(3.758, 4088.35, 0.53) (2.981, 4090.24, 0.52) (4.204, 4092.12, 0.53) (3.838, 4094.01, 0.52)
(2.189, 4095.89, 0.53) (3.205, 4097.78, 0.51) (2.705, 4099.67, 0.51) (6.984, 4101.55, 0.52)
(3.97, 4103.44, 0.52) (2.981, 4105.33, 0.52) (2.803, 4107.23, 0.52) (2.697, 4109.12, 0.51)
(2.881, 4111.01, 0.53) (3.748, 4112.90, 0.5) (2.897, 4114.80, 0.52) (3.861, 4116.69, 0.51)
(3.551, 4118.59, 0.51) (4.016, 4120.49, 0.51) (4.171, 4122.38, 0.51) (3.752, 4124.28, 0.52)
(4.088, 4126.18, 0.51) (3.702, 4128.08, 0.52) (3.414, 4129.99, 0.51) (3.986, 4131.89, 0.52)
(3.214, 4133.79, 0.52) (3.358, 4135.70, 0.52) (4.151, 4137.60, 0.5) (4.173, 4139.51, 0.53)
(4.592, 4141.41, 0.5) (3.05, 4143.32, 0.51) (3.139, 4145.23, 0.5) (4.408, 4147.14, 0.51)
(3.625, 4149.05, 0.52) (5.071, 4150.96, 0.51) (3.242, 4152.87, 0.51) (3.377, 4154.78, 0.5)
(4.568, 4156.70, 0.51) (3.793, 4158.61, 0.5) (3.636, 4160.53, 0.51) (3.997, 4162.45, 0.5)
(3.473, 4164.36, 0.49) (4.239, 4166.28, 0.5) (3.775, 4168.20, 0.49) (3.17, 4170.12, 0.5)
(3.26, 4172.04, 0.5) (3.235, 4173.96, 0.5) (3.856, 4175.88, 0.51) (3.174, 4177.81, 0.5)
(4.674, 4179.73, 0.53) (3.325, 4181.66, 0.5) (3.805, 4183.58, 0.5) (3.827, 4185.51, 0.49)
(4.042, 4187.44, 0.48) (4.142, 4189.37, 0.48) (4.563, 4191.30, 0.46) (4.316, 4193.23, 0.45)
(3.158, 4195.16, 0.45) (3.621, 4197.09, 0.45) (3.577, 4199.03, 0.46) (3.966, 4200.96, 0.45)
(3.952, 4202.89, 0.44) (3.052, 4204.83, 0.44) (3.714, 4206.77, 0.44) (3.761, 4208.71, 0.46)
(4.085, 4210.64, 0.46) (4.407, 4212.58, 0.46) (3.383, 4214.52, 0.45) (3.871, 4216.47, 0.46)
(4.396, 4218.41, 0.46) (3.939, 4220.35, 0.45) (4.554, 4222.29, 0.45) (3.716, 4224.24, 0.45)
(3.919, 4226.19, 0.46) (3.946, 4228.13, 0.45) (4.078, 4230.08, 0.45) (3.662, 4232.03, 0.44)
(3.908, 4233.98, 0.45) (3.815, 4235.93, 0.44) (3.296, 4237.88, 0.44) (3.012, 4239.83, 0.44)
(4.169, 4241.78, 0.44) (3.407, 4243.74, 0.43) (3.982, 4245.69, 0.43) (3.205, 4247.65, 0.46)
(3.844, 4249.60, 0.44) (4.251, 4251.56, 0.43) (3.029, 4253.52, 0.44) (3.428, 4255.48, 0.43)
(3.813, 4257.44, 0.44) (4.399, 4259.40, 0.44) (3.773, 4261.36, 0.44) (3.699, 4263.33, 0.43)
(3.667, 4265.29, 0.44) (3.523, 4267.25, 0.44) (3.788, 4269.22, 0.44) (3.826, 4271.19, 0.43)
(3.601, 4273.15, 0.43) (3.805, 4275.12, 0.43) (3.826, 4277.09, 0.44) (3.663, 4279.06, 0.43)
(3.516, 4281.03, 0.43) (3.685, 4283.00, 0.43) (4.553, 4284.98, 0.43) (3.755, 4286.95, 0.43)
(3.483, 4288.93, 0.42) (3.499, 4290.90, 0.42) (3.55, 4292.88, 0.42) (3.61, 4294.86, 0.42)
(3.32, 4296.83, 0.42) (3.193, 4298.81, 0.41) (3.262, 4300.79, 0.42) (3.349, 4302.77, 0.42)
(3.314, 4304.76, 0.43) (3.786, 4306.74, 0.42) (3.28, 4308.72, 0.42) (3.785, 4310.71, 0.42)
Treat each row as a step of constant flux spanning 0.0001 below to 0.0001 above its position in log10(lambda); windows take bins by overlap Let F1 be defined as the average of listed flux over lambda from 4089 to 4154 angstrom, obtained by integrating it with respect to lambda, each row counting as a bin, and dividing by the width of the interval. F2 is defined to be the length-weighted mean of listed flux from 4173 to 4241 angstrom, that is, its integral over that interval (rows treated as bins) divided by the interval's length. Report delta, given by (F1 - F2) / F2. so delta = -0.041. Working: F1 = 3.67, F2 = 3.82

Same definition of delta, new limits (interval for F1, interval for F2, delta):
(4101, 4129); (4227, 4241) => 0.002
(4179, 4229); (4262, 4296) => 0.054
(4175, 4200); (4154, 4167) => -0.004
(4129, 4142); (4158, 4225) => 0.002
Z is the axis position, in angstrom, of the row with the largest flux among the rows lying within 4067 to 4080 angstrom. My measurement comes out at 4069.57 angstrom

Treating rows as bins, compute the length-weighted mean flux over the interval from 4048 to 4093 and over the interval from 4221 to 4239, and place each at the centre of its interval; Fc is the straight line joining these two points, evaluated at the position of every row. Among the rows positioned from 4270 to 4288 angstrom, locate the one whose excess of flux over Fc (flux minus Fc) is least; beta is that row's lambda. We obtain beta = 4281.03 angstrom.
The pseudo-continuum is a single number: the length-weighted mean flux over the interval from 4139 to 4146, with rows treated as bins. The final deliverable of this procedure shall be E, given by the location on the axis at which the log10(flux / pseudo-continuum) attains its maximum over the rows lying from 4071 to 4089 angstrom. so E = 4071.44 angstrom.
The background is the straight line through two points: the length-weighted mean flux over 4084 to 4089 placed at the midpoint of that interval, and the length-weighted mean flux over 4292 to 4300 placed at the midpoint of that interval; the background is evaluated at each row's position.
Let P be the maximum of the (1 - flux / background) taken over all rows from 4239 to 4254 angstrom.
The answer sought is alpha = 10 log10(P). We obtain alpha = -8.7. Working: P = 0.136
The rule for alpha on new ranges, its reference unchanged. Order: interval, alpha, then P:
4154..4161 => -12.3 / 0.059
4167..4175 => -9.5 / 0.112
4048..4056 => -15.2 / 0.030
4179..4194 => -11.9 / 0.065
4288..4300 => -11.9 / 0.064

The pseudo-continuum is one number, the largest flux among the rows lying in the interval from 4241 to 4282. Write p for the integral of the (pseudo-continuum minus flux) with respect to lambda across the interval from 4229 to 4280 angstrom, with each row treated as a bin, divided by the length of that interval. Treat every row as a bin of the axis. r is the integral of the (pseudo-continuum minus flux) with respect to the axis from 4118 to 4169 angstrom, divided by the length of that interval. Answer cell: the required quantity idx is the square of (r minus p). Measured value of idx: 0.016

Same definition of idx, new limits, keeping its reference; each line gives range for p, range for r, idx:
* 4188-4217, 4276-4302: 0.054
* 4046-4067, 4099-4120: 0.197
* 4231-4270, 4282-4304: 0.014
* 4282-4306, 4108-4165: 0.029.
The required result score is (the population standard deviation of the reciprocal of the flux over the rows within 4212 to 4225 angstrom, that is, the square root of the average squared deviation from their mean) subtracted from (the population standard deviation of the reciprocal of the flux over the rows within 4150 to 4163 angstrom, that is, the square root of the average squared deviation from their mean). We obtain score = 0.012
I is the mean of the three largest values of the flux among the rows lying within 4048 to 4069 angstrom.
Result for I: 4.58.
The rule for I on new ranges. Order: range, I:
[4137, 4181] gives 4.78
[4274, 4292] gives 4.06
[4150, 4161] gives 4.48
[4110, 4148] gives 4.39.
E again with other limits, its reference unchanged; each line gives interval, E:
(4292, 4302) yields 4294.86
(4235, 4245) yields 4241.78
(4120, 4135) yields 4122.38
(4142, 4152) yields 4150.96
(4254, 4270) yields 4259.40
